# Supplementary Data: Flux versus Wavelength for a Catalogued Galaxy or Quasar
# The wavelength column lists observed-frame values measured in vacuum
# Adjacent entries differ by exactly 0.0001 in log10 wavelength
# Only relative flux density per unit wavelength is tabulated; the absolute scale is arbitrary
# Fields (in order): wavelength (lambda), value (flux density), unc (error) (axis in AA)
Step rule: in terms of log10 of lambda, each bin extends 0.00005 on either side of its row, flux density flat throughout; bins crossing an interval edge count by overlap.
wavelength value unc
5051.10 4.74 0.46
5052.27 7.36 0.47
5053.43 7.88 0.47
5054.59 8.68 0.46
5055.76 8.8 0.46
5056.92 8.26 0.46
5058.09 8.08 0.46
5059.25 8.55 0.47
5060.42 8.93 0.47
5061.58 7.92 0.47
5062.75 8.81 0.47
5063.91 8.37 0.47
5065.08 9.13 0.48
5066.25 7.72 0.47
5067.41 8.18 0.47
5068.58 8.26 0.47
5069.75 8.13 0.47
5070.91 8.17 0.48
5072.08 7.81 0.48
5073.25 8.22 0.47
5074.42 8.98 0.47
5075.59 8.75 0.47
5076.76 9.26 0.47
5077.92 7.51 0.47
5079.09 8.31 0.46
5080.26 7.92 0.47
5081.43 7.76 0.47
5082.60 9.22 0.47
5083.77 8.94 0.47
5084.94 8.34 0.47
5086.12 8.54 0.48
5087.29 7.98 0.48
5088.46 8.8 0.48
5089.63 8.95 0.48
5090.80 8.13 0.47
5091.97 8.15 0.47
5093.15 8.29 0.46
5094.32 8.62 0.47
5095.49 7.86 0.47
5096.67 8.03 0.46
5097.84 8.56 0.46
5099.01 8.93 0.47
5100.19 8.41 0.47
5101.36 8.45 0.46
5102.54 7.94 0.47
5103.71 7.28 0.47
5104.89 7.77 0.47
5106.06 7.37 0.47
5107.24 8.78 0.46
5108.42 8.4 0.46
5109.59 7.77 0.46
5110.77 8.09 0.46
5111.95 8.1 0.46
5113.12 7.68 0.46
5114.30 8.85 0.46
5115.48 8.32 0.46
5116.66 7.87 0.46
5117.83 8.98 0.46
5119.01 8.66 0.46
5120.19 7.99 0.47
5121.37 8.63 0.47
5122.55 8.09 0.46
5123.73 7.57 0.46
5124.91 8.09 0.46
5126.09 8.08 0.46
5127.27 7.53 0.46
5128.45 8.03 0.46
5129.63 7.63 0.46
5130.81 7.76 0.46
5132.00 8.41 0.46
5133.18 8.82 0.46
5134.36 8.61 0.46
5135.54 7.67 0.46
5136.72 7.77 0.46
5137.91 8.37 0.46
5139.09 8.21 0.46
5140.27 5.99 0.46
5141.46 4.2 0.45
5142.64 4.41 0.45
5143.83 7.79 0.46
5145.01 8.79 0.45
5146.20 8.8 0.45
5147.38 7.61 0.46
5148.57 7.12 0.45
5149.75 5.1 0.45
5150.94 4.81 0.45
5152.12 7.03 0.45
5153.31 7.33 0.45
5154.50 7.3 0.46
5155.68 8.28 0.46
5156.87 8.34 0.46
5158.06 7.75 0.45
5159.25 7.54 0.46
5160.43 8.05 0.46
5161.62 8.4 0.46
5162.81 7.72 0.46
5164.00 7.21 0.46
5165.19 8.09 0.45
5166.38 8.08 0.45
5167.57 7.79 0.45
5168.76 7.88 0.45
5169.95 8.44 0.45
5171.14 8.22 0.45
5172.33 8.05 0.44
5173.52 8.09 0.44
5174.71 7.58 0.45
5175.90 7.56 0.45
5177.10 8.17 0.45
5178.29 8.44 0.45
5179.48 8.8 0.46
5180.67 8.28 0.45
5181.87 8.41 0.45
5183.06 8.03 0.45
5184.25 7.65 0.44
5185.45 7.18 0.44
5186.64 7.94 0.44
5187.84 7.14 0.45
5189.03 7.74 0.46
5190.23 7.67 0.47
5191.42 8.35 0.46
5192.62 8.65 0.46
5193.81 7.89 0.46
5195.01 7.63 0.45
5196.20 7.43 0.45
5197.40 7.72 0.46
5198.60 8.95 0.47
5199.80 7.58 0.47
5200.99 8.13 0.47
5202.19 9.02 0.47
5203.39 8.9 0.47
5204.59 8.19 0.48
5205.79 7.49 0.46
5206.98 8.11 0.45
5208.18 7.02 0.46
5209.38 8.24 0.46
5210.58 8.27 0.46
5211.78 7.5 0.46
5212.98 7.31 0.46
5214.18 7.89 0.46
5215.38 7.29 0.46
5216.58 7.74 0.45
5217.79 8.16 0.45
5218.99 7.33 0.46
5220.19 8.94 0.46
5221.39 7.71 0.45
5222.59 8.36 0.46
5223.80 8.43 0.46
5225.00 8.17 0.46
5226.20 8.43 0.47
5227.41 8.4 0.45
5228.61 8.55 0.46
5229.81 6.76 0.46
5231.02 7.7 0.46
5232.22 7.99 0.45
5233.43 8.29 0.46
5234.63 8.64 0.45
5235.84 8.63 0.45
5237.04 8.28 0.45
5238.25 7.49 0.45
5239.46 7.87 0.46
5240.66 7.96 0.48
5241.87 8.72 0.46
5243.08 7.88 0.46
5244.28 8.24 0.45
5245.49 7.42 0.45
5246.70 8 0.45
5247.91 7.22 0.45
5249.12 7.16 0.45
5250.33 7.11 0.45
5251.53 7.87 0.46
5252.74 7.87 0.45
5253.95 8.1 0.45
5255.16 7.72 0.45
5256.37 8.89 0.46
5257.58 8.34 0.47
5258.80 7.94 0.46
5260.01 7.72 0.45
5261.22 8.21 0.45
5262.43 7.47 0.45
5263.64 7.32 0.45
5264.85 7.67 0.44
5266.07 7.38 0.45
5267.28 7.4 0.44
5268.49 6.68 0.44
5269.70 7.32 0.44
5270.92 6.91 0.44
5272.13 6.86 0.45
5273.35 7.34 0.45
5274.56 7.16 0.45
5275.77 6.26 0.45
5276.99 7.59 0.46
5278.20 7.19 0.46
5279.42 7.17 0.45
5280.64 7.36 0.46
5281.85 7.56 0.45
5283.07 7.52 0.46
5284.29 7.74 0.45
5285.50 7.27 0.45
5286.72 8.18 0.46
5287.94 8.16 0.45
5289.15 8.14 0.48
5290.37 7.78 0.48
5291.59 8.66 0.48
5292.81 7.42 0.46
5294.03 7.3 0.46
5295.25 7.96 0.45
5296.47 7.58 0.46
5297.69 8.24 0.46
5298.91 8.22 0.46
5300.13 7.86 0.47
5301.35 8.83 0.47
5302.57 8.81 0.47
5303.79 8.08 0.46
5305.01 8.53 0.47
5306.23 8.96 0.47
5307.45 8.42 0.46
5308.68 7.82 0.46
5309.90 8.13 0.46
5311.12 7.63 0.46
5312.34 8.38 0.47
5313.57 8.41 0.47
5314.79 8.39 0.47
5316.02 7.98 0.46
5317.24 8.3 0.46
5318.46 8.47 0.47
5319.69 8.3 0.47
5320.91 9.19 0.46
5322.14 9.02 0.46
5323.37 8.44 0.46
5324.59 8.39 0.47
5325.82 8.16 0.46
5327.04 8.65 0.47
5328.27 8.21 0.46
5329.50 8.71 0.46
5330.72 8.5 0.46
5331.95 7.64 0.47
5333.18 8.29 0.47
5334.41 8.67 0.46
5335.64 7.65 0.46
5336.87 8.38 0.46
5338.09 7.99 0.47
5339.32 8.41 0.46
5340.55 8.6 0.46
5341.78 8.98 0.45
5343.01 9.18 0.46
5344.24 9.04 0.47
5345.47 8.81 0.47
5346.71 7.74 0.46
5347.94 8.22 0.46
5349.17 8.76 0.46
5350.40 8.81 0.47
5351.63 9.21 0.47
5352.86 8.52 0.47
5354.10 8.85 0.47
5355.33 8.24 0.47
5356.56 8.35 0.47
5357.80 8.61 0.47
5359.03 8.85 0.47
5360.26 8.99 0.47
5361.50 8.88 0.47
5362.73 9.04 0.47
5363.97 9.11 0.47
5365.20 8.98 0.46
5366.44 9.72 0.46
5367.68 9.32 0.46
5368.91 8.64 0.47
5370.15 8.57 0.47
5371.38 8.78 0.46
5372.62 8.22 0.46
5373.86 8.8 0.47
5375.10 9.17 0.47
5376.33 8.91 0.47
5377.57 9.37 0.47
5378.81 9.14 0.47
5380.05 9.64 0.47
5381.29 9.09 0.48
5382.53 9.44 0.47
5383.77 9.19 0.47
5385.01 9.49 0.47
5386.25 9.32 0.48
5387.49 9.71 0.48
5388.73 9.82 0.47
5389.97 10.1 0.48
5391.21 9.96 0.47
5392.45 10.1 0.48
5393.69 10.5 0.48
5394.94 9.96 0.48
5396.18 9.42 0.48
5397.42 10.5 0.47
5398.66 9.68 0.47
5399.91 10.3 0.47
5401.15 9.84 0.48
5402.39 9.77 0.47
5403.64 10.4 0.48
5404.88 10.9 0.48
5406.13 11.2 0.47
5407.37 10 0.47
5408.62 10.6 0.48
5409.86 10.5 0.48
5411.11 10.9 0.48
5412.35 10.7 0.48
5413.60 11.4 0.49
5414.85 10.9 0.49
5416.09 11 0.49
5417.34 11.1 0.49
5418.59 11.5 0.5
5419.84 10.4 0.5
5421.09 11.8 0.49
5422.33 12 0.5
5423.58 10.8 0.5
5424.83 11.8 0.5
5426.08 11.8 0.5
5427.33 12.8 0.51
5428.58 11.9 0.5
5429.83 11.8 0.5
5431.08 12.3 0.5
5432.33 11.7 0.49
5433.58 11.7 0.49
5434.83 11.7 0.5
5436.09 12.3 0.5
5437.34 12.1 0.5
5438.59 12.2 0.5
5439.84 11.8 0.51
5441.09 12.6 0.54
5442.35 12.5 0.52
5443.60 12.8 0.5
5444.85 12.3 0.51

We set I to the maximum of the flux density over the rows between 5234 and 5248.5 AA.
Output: 8.72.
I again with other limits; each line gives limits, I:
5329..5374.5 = 9.72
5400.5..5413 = 11.2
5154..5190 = 8.8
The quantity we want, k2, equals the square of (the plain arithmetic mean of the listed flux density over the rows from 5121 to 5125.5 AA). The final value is 66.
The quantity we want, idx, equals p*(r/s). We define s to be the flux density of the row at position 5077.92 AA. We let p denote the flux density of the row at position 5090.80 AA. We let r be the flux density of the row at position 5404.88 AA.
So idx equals 11.8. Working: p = 8.13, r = 10.9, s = 7.51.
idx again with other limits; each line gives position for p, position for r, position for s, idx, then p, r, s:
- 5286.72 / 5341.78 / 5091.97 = 9.0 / 8.18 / 8.98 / 8.15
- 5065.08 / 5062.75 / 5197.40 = 10.4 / 9.13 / 8.81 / 7.72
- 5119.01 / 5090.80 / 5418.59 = 6.1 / 8.66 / 8.13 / 11.5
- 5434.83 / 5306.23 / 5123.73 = 13.8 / 11.7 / 8.96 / 7.57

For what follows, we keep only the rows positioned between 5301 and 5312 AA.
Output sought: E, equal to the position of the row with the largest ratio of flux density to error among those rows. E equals 5306.23 AA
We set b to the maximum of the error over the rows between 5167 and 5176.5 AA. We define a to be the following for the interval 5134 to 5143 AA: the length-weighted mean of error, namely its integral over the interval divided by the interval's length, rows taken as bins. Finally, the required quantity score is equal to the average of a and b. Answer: 0.454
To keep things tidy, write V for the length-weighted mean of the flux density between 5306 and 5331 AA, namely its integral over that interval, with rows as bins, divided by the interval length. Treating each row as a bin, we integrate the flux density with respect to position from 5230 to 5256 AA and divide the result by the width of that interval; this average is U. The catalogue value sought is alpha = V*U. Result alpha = 66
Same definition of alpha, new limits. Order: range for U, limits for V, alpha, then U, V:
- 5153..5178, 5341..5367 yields 70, 7.91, 8.8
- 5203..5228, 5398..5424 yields 86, 7.99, 10.7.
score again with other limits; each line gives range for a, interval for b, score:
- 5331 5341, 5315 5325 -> 0.467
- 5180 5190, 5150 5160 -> 0.454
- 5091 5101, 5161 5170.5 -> 0.463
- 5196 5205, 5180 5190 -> 0.464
